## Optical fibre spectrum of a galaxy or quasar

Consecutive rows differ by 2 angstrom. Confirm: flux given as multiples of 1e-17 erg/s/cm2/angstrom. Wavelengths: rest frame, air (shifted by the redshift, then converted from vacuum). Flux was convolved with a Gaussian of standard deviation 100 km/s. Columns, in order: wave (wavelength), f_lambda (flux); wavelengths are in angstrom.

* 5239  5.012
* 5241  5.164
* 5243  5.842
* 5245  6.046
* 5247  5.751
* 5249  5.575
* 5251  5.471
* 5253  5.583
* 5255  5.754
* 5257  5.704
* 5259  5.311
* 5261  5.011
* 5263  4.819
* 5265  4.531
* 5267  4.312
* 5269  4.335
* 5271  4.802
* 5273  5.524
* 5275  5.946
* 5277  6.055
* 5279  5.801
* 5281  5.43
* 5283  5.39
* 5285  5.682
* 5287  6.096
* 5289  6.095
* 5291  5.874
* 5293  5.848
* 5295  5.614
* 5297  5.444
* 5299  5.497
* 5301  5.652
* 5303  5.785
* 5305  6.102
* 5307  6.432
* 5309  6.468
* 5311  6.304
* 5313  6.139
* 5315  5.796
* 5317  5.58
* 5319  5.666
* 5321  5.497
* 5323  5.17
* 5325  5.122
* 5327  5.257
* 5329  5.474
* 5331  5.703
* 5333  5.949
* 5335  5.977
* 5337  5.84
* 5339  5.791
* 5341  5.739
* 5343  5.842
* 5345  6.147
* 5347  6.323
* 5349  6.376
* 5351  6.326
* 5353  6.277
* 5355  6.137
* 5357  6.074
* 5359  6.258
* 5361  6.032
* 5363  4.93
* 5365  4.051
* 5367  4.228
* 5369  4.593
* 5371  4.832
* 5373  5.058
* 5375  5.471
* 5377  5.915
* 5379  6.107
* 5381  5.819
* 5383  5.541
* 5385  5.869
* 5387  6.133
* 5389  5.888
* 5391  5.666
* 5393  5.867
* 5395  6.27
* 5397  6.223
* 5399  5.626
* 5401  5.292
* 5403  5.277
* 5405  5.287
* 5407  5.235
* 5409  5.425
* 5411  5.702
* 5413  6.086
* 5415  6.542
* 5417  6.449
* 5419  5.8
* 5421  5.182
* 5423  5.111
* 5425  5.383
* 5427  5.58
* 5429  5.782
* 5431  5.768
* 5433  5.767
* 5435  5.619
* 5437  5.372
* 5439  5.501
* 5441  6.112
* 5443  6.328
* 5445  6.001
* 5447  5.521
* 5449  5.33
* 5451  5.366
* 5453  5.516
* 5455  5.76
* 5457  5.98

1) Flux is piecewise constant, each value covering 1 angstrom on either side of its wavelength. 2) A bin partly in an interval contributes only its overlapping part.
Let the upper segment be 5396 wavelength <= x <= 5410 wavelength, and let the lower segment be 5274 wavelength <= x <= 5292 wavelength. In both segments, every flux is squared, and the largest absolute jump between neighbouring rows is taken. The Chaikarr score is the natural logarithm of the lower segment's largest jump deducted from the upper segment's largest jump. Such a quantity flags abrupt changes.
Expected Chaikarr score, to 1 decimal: 0.8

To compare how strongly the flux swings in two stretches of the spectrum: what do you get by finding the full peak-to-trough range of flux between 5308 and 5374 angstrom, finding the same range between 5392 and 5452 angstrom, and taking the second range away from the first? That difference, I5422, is 1.0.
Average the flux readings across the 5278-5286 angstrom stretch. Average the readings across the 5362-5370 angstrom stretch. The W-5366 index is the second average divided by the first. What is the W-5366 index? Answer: 0.80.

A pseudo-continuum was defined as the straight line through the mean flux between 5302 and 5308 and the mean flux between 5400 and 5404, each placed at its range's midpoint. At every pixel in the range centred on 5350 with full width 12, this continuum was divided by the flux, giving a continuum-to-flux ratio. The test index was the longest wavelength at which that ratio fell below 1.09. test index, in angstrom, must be 5355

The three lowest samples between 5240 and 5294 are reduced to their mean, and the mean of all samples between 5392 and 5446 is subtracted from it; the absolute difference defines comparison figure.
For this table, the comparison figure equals 1.33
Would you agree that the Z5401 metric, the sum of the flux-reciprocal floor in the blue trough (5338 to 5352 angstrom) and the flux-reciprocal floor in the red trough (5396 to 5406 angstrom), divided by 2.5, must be 0.127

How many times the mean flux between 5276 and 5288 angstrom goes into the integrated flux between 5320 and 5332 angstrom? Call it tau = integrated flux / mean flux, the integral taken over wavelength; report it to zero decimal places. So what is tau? 11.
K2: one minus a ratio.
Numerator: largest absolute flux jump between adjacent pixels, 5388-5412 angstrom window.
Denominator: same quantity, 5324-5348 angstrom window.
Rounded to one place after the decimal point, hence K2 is -1.0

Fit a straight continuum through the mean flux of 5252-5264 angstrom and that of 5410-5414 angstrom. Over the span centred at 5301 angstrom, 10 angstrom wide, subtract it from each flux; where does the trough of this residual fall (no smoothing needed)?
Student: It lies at 5297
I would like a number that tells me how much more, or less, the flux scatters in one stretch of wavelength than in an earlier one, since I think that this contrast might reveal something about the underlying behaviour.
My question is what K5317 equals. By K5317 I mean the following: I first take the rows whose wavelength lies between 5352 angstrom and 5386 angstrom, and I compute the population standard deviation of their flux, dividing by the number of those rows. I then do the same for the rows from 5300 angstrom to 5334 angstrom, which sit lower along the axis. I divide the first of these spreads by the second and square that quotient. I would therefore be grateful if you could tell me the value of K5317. 3.1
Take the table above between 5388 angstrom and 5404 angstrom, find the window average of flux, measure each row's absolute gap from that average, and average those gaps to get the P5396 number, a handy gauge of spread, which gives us 0.30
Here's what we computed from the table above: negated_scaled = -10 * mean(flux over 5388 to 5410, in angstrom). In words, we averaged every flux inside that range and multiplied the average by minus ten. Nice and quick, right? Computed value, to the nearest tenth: -56.4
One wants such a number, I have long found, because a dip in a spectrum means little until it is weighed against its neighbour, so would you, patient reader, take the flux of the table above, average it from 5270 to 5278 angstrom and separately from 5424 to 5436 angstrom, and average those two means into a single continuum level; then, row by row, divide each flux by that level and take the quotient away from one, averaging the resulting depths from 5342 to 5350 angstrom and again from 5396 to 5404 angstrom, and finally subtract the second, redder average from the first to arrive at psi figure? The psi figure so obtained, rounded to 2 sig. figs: -0.10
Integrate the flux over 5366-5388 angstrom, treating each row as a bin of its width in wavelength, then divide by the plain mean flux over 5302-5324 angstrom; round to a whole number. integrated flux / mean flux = 20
